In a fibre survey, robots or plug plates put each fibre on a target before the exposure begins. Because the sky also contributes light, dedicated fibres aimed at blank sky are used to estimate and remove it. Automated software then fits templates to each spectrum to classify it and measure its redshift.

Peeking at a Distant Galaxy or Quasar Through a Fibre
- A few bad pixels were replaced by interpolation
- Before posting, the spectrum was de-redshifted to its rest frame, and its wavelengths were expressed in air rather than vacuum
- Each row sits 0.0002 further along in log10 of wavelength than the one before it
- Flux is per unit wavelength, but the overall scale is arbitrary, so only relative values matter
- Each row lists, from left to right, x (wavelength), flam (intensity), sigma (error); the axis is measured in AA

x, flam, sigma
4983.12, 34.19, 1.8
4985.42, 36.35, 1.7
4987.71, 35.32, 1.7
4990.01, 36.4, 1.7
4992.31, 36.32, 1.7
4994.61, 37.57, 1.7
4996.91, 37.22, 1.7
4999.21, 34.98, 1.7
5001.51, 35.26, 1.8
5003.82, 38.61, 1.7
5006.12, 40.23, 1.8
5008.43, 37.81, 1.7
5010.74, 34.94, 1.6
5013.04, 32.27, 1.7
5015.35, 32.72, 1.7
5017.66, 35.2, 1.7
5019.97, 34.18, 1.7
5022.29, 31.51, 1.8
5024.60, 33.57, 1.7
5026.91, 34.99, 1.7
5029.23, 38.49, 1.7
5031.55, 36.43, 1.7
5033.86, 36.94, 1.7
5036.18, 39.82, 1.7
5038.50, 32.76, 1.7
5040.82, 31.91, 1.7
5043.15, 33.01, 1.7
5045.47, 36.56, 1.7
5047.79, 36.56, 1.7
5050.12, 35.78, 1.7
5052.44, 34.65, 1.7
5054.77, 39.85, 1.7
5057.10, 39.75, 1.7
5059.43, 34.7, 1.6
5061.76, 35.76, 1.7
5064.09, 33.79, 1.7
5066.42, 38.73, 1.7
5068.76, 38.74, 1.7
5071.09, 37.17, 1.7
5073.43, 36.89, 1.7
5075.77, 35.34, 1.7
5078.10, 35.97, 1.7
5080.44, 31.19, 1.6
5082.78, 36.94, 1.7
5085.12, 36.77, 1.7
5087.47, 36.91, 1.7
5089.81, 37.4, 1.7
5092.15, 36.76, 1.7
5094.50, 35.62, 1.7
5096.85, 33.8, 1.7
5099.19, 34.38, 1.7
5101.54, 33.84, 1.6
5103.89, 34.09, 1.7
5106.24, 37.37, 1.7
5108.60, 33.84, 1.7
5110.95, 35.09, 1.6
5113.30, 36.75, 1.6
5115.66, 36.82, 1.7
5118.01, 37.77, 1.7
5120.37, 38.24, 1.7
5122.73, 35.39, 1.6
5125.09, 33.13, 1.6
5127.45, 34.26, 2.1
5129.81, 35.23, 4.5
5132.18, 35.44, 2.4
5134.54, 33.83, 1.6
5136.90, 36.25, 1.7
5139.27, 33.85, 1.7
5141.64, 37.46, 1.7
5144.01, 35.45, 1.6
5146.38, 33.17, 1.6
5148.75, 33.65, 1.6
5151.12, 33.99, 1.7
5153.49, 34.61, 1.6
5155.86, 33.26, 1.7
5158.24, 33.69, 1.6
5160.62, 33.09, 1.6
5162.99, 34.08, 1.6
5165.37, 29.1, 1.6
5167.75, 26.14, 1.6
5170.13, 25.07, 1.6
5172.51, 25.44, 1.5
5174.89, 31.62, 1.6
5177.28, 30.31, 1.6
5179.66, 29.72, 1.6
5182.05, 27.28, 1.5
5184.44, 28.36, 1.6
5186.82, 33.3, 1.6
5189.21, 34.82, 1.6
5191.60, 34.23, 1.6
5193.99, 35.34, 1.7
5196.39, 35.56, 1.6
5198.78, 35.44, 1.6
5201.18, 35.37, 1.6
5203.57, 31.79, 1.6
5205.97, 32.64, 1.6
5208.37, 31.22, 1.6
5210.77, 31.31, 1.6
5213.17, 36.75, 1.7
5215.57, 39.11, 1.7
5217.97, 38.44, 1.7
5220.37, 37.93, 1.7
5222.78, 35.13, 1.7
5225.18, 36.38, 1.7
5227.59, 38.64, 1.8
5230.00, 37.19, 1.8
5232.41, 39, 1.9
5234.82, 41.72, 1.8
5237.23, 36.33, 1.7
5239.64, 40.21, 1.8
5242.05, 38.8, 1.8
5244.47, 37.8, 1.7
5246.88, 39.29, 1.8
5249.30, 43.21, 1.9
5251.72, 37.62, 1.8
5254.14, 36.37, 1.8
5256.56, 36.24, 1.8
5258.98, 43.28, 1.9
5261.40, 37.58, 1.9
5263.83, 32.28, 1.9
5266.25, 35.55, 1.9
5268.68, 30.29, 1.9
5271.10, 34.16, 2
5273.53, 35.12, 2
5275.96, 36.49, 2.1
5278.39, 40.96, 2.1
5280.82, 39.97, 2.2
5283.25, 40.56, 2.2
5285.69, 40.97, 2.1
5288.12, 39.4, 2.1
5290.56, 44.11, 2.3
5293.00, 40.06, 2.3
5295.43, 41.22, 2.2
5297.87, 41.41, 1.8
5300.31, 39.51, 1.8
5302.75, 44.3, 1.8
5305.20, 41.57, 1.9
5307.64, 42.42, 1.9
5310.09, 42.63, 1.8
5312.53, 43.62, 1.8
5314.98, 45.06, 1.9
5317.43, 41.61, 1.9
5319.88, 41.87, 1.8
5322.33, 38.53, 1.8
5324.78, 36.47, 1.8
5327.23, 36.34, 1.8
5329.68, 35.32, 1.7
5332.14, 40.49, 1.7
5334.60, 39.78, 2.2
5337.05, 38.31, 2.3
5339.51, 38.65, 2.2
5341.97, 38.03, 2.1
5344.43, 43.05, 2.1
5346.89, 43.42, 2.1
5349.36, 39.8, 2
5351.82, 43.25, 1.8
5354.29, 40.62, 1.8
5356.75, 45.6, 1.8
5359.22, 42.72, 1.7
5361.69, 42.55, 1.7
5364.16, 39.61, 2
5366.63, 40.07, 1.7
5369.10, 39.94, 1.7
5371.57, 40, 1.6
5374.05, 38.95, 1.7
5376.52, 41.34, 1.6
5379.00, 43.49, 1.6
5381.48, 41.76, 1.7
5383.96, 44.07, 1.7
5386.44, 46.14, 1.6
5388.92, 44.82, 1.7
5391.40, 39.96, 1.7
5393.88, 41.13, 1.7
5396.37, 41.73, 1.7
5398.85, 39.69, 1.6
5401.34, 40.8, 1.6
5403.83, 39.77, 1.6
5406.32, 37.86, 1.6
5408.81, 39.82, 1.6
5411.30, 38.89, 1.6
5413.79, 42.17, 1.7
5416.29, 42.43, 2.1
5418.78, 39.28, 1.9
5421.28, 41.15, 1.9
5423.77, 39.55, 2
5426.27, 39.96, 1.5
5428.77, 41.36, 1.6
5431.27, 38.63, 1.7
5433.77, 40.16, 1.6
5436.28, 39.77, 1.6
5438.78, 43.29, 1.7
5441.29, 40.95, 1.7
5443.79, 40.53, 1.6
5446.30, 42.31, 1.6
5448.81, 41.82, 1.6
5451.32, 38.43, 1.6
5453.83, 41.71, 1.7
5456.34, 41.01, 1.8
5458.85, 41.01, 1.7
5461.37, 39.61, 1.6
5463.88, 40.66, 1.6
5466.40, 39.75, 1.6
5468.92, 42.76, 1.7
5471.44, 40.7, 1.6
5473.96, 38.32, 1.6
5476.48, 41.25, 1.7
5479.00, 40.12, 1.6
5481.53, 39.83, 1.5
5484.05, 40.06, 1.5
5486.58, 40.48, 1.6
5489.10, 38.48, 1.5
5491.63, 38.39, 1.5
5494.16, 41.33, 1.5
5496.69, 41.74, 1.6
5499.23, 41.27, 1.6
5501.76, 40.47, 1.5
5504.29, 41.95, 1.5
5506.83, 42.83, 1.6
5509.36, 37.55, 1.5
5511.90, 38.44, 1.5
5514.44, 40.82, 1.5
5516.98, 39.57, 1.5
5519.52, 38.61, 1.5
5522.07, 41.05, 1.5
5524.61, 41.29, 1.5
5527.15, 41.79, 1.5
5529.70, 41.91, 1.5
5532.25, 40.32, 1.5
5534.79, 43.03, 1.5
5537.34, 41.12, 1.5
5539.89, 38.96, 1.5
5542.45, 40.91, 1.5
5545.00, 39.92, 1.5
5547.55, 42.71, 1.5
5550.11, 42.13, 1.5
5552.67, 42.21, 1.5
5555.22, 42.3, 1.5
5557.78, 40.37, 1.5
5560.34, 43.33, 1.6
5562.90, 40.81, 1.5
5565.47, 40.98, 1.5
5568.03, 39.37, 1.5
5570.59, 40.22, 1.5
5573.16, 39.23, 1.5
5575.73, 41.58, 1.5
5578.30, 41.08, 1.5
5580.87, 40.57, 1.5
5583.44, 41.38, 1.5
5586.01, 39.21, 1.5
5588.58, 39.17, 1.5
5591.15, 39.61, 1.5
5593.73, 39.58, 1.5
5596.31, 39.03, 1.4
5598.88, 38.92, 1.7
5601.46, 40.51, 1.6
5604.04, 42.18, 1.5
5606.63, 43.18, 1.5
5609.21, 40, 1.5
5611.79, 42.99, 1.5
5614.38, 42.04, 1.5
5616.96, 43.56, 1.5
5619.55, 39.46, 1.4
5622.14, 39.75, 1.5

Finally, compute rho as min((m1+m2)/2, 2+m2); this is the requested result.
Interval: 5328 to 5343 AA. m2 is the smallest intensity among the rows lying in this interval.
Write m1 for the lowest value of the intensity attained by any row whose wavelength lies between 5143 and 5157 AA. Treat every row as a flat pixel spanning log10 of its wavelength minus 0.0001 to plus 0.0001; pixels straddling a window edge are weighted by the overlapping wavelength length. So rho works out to 34.2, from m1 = 33.17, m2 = 35.32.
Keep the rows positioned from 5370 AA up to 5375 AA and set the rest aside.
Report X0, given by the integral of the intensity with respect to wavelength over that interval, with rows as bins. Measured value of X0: 198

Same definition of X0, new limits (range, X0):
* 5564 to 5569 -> 201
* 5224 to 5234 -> 379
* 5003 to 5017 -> 504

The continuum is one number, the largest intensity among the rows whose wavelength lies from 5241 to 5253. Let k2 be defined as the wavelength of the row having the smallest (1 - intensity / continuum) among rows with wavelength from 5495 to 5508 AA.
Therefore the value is 5506.83 AA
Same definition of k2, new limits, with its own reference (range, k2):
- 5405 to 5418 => 5416.29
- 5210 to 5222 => 5215.57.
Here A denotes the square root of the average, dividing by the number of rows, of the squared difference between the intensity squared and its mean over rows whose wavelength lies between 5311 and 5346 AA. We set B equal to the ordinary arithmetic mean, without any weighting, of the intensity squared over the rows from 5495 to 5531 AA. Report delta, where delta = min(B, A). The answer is 227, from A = 227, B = 1656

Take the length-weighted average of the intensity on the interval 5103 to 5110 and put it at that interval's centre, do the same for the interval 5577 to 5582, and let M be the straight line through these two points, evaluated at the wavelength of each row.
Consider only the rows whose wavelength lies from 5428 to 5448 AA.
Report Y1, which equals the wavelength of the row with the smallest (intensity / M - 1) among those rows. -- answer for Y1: 5431.27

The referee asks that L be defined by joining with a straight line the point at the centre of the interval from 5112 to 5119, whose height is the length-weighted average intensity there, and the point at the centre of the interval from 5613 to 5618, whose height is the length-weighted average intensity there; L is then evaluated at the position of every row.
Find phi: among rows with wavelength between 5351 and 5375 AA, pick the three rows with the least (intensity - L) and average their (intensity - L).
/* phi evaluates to -0.5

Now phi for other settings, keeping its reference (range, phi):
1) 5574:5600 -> -3.5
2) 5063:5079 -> -1.6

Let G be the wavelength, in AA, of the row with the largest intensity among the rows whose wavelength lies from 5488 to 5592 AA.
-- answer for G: 5560.34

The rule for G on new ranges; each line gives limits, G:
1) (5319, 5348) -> 5346.89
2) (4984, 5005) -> 5003.82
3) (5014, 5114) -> 5054.77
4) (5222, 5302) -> 5290.56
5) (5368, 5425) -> 5386.44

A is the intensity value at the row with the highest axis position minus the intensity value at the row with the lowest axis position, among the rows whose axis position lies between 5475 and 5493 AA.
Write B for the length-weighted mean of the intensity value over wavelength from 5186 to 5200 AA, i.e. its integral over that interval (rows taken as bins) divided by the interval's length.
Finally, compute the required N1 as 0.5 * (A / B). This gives -0.04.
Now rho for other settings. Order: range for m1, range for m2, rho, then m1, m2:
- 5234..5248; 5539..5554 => 37.6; 36.33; 38.96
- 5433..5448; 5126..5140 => 35.8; 39.77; 33.83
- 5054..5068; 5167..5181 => 27.1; 33.79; 25.07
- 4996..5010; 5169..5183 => 27.1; 34.98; 25.07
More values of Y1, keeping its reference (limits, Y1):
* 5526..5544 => 5539.89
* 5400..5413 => 5406.32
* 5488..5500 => 5491.63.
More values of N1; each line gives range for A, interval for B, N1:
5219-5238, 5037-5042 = -0.02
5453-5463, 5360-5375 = -0.03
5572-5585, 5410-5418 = 0.03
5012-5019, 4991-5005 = 0.04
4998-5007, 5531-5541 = 0.06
